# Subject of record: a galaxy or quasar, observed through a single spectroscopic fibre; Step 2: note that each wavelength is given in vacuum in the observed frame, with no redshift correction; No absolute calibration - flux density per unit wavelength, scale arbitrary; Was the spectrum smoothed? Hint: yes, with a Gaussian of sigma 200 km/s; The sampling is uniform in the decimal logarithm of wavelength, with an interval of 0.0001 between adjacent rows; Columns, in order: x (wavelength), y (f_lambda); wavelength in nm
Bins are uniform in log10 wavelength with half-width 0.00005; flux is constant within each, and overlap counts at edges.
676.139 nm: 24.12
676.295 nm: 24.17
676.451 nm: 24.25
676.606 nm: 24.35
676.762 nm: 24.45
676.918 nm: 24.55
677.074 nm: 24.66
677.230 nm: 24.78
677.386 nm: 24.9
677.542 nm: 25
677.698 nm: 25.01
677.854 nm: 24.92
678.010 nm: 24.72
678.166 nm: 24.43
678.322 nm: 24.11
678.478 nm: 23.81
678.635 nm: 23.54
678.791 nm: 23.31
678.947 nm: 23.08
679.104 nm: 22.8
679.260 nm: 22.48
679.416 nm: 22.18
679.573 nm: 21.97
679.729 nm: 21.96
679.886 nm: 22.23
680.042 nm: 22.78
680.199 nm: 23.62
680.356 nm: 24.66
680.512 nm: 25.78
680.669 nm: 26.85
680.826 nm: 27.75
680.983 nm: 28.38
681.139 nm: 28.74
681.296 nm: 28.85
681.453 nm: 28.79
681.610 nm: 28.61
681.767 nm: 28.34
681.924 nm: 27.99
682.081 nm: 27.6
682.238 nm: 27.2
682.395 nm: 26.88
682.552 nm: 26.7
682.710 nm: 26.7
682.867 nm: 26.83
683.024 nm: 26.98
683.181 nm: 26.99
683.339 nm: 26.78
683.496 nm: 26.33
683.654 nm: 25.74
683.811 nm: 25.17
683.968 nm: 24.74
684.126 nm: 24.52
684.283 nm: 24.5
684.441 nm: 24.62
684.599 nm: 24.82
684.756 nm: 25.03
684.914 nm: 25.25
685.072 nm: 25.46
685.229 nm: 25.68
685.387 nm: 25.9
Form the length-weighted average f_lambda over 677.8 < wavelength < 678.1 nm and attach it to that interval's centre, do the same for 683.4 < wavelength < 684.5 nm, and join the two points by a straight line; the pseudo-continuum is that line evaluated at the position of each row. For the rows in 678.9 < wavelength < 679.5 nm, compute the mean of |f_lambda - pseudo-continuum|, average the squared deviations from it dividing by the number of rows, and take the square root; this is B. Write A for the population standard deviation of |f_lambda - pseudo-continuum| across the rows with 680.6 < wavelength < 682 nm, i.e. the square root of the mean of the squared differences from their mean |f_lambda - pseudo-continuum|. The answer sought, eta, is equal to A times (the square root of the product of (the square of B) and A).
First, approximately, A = 0.60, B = 0.35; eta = 0.16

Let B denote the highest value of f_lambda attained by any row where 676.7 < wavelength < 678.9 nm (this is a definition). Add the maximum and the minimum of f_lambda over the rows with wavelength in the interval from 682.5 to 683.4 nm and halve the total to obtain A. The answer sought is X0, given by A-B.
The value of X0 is 1.8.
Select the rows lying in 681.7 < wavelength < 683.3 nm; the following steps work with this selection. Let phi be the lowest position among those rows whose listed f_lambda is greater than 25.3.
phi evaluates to 681.767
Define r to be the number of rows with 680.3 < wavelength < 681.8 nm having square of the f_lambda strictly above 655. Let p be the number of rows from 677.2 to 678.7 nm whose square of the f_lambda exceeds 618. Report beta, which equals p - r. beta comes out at -5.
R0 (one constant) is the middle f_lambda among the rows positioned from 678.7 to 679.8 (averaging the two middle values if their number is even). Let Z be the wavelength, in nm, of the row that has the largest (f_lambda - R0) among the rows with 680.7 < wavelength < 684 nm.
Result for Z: 681.296 nm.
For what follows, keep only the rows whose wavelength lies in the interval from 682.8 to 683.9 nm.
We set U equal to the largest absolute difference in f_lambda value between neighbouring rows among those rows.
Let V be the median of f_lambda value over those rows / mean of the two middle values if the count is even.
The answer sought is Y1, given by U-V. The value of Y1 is -26.2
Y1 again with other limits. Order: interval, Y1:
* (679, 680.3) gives -21.5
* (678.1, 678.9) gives -23.5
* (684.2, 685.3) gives -24.8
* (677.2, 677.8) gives -24.8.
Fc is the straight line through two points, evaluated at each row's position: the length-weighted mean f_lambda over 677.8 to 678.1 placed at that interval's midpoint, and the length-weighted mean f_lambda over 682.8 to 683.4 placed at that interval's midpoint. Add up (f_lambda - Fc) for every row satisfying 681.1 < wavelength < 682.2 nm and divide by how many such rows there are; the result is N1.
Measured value 2.1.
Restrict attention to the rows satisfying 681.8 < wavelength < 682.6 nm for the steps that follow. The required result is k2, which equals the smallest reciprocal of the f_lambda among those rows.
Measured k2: 0.0357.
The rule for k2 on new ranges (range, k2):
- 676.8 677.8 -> 0.0400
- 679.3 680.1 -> 0.0439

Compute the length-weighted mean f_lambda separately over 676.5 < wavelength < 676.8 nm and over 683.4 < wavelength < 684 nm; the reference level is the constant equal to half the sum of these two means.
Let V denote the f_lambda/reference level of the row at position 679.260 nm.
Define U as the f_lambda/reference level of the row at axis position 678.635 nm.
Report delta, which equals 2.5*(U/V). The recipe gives 2.6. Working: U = 0.94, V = 0.90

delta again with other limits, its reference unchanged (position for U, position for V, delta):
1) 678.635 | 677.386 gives 2.4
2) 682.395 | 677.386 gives 2.7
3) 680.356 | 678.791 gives 2.6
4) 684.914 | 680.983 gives 2.2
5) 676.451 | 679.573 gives 2.8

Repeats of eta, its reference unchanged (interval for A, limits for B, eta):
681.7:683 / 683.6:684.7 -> 0.09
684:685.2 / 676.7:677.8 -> 0.01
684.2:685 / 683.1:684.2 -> 0.07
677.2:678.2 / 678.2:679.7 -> 0.03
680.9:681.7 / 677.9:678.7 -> 0.03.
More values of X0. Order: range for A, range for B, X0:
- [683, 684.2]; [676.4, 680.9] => -2.0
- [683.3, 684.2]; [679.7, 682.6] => -3.2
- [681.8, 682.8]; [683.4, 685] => 1.0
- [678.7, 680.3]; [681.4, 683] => -6.0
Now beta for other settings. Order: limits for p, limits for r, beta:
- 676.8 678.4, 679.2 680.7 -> 2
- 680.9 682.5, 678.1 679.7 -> 10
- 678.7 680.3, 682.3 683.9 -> -9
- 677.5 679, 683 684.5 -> -2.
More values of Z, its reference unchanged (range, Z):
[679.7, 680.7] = 680.669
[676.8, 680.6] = 680.512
